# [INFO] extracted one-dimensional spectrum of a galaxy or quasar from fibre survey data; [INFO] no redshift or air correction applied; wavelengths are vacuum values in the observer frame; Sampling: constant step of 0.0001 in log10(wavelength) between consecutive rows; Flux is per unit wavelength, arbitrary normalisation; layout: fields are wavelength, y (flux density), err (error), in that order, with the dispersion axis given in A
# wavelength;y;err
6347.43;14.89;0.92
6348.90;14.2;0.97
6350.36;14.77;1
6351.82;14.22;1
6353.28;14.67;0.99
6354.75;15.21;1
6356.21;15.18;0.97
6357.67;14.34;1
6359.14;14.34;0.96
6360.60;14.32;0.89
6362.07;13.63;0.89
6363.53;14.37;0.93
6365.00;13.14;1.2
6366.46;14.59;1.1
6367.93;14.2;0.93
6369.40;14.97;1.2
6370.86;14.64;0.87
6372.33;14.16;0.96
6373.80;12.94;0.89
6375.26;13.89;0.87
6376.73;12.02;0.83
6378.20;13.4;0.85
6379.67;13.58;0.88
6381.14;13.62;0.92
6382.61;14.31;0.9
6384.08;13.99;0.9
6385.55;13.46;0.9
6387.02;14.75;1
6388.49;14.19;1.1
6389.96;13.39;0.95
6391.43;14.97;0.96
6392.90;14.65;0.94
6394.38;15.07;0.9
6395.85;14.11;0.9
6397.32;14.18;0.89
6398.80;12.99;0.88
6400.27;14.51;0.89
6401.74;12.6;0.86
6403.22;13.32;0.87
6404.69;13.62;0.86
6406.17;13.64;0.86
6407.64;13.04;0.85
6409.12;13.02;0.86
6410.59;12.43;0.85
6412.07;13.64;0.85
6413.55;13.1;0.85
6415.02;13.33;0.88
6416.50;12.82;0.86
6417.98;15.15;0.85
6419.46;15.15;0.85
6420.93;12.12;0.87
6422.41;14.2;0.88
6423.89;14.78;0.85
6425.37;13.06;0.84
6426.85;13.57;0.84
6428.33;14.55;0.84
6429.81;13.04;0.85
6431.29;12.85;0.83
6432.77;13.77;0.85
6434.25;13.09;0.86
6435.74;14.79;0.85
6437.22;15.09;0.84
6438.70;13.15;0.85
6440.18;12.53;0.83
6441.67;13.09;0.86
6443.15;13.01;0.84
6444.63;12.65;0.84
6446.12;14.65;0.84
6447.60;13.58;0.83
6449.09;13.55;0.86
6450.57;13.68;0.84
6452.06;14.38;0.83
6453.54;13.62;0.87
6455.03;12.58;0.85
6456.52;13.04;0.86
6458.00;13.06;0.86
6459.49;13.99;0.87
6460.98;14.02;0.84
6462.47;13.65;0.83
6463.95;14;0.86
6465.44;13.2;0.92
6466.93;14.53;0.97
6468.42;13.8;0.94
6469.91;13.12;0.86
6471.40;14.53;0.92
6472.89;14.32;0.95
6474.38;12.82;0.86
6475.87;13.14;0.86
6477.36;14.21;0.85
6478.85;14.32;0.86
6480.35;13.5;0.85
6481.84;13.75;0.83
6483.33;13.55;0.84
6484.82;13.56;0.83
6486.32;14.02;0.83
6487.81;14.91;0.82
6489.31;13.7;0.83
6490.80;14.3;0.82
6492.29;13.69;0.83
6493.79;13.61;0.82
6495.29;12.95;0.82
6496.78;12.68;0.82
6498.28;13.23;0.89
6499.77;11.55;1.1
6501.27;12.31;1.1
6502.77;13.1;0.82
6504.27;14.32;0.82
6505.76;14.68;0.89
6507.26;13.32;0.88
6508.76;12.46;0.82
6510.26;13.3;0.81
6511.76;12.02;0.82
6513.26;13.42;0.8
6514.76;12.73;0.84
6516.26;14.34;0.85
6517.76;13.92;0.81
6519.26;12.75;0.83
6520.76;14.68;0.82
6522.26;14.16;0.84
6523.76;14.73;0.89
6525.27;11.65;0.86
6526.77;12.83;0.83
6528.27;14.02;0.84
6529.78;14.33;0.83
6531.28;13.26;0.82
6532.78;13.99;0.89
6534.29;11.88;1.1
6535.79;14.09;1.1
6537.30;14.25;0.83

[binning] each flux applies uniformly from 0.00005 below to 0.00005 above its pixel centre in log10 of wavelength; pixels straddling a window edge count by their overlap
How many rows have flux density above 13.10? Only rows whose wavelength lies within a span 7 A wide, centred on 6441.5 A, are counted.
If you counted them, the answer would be 1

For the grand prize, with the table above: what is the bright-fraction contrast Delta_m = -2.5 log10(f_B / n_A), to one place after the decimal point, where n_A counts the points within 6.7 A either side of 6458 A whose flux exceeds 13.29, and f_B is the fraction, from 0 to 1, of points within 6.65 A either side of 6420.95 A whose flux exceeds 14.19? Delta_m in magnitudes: 2.8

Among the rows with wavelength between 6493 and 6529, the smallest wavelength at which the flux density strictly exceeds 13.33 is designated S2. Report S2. 6493.79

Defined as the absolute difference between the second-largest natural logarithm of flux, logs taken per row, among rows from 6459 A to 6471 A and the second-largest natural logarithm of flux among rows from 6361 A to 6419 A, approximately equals 0.072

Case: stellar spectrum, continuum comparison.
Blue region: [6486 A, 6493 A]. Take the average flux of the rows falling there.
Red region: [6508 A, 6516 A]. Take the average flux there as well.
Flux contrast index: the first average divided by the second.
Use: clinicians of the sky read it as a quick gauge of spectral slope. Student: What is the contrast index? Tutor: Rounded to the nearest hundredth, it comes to 1.10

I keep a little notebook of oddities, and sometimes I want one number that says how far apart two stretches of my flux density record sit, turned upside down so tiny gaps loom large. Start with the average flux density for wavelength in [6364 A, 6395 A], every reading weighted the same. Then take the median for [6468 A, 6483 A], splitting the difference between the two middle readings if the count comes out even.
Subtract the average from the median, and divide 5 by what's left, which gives -23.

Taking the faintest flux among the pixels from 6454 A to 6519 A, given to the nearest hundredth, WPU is 11.55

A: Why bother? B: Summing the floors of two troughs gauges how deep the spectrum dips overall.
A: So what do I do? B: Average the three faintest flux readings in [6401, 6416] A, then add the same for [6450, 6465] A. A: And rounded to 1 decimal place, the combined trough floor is 25.6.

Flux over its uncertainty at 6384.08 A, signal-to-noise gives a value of 15.5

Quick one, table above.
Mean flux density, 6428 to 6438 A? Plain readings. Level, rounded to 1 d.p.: 13.9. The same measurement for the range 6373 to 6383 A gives 13.4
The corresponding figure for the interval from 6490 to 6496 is 13.6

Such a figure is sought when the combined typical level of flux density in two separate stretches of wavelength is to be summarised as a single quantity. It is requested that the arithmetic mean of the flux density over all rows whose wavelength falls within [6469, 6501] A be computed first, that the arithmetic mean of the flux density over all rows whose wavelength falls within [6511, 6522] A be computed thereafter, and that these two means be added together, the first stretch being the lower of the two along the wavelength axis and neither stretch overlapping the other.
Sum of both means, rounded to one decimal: 27.0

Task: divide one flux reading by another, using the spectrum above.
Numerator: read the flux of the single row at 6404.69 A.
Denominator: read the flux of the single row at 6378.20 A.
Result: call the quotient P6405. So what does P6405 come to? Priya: 1.02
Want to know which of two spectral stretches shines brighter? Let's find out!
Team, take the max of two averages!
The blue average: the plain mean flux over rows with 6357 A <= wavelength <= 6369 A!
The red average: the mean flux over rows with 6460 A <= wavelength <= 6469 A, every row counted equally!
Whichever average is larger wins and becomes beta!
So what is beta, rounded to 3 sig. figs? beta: 14.1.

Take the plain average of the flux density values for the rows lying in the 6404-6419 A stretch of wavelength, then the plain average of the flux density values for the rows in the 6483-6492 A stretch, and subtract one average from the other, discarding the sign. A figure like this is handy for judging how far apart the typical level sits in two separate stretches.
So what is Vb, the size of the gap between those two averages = 0.6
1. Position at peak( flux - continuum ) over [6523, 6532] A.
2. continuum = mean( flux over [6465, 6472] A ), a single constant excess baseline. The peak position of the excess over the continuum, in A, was 6523.76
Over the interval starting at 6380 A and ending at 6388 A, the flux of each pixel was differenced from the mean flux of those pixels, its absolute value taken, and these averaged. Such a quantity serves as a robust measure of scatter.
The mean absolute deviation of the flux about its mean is 0.40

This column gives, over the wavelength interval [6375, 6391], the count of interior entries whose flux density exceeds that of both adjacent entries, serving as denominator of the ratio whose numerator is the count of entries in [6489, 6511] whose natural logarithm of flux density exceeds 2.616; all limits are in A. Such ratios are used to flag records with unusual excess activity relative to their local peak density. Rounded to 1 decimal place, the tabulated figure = 2.5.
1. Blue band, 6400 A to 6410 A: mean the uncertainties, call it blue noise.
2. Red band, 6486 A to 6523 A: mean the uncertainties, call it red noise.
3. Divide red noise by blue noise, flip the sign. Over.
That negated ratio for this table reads -0.99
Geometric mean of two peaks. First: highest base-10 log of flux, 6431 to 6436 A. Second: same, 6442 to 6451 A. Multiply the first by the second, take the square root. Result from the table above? 1.17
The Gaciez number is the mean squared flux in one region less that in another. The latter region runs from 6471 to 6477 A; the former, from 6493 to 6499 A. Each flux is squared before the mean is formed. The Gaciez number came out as -16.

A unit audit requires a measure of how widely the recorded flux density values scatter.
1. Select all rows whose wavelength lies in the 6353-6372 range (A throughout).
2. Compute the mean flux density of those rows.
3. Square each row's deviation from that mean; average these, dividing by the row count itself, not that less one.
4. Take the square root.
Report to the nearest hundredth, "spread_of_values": 0.55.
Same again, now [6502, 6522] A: 0.83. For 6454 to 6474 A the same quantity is 0.60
